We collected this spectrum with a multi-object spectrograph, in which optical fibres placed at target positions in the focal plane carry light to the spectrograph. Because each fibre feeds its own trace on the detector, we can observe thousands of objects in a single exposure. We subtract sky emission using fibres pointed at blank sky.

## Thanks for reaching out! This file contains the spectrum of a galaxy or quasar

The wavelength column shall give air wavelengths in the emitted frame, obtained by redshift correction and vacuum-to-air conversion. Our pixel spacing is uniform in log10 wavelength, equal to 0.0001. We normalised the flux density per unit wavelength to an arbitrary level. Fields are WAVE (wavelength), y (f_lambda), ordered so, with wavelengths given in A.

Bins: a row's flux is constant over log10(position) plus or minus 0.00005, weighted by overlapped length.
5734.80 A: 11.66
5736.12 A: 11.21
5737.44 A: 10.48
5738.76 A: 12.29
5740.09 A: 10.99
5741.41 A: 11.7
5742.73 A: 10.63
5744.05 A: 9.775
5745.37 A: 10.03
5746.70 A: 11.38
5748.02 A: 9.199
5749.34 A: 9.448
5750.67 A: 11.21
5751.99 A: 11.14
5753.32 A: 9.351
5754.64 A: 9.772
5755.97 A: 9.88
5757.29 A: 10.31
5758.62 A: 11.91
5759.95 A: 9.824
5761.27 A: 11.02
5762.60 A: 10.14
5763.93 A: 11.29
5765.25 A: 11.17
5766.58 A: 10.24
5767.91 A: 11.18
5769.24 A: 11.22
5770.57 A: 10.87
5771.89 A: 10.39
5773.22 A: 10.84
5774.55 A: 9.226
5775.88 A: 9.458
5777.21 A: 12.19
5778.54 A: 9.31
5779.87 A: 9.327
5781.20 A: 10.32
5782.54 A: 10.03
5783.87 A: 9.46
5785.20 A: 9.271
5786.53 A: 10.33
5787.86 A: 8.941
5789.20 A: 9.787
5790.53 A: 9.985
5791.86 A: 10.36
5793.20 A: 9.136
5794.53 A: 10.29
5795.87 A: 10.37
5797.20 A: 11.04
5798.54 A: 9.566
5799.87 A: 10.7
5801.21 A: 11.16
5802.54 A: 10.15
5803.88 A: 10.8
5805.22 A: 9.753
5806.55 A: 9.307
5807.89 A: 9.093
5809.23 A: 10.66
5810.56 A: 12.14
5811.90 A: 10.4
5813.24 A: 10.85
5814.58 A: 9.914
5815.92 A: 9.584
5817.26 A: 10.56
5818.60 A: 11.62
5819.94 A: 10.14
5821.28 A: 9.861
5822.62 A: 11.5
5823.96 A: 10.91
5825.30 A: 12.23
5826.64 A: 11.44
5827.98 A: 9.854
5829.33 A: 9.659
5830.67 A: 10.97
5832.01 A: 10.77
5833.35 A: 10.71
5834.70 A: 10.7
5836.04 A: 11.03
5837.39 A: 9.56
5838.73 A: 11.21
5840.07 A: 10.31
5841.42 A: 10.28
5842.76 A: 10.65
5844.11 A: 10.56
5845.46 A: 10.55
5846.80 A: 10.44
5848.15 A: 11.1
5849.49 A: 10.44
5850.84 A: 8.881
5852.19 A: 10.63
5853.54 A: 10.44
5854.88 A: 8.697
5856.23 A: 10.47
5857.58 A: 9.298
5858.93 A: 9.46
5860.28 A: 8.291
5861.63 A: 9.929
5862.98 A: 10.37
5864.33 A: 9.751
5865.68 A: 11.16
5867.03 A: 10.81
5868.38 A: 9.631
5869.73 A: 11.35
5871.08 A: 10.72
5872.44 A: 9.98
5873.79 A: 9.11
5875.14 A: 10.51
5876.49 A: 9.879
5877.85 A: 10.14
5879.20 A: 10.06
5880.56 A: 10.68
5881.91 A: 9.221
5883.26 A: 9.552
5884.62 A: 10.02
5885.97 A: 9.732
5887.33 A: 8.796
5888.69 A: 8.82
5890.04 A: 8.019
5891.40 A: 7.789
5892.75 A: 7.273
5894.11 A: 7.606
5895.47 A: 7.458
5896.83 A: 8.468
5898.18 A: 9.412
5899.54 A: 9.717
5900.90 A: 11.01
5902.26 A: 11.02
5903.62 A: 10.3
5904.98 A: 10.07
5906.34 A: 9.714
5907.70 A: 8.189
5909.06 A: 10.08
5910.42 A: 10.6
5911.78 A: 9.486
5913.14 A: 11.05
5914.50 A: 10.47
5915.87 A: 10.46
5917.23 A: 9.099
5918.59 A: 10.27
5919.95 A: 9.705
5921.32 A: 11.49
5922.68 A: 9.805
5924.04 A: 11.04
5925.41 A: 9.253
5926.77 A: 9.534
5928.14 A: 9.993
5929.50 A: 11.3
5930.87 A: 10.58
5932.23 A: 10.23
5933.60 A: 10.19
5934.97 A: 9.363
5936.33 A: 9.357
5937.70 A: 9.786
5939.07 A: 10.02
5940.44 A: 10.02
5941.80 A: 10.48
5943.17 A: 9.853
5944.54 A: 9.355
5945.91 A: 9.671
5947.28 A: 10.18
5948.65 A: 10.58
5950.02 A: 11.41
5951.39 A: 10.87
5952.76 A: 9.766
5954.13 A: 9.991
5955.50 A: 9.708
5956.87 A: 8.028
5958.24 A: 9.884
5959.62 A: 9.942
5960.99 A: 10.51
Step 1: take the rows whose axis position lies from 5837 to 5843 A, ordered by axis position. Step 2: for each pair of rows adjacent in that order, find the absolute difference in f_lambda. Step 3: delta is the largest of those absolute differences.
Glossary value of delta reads 1.65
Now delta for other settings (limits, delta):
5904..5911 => 1.89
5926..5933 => 1.31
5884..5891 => 0.94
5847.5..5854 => 1.75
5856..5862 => 1.64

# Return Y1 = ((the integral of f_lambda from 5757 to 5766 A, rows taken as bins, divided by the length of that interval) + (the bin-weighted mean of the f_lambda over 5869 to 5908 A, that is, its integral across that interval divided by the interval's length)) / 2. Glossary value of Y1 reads 10.15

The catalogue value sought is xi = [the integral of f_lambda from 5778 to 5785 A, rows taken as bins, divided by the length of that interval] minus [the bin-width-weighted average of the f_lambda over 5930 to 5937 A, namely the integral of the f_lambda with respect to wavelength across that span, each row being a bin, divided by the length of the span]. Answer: -0.3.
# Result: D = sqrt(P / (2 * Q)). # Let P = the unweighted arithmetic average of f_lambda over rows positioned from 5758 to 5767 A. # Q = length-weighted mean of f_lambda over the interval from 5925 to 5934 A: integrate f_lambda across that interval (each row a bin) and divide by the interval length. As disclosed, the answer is 0.728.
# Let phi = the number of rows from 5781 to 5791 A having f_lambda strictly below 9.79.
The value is 4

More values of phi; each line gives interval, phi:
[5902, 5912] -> 3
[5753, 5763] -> 2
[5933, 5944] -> 3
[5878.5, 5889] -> 5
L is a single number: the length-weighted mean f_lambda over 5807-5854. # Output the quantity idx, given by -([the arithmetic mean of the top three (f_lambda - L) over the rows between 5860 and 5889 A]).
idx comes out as -0.6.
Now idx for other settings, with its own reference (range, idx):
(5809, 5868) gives -1.4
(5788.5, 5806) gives -0.4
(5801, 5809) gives -0.1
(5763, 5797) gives -1.0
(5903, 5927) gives -0.6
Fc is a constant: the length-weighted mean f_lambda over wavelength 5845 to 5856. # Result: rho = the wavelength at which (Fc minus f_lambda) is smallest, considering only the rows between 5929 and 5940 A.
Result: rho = 5929.50 A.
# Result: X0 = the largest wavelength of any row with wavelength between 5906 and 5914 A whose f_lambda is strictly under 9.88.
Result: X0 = 5911.78 A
